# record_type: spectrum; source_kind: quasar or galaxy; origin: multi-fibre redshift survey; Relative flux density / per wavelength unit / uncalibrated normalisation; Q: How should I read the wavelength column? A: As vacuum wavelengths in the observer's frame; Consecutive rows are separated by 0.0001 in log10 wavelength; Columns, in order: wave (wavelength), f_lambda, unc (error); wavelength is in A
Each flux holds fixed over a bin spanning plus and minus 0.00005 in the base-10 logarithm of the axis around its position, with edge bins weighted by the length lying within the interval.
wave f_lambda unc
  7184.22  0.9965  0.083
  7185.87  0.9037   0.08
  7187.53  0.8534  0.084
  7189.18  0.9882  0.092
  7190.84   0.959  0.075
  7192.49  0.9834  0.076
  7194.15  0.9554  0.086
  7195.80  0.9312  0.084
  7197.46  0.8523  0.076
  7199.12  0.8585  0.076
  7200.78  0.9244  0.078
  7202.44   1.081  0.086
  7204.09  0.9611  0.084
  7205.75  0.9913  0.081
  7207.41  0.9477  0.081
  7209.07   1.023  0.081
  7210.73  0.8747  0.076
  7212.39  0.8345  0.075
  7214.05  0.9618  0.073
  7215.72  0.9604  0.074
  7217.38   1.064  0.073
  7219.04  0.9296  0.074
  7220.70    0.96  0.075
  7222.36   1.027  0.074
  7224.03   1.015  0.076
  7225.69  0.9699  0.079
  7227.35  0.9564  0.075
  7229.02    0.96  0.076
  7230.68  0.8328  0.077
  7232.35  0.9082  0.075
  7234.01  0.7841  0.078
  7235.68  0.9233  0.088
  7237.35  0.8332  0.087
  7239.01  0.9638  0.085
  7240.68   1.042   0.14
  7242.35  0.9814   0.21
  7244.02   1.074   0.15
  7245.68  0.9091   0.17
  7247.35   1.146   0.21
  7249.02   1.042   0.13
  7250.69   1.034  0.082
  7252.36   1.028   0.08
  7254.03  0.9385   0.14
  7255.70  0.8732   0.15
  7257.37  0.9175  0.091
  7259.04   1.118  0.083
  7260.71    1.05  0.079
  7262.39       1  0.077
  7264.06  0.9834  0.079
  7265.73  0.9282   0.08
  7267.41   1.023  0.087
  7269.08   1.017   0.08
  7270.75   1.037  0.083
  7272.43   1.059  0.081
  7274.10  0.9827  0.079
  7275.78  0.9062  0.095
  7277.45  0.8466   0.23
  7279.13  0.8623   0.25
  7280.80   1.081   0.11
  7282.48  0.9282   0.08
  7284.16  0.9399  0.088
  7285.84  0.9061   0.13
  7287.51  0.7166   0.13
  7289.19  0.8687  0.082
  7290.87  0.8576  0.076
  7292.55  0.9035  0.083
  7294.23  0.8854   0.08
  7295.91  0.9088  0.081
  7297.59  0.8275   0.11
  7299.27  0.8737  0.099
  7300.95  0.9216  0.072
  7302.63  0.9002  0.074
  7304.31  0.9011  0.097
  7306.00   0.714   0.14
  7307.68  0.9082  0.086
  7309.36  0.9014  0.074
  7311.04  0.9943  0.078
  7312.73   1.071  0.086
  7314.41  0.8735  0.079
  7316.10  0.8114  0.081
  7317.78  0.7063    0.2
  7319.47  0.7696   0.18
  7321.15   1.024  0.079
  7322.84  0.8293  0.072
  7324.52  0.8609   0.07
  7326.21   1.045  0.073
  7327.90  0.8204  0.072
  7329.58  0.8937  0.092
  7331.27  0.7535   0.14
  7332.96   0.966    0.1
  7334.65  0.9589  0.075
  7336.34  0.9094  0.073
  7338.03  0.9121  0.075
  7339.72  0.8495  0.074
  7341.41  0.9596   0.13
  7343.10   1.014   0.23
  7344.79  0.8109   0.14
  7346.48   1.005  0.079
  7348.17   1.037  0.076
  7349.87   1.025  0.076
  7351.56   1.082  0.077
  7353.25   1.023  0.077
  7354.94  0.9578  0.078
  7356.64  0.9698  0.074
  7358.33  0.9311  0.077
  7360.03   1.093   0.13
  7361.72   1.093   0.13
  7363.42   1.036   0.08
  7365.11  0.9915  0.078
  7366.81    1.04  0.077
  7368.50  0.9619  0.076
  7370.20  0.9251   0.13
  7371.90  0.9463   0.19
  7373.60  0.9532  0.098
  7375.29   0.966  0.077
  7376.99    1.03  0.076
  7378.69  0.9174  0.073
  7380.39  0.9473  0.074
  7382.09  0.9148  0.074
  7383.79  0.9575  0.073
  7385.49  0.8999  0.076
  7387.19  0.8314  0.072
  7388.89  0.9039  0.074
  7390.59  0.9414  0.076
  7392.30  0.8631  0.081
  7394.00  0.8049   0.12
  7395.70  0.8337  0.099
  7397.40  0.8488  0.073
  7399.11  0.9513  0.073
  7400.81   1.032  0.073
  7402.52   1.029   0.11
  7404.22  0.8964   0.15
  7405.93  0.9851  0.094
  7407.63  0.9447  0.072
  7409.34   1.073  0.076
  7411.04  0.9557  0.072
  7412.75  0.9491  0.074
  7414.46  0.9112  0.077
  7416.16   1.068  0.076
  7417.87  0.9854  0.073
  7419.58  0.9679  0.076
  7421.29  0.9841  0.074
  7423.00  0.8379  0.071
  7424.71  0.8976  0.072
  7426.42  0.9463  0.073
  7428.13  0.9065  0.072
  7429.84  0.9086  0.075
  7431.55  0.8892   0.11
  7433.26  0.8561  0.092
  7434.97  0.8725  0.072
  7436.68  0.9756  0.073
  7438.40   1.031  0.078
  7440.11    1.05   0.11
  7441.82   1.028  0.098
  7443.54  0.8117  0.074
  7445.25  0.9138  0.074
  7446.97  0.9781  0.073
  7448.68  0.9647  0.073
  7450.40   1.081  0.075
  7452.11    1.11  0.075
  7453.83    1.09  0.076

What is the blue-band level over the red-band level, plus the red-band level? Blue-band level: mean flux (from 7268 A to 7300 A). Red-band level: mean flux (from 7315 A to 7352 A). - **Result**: 1.92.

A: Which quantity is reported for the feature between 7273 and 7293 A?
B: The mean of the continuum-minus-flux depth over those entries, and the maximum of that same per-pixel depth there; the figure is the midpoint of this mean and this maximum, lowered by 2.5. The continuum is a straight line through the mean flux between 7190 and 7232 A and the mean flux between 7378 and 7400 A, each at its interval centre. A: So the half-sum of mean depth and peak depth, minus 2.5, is -2.38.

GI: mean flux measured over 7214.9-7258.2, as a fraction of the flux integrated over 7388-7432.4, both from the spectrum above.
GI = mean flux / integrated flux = 0.0232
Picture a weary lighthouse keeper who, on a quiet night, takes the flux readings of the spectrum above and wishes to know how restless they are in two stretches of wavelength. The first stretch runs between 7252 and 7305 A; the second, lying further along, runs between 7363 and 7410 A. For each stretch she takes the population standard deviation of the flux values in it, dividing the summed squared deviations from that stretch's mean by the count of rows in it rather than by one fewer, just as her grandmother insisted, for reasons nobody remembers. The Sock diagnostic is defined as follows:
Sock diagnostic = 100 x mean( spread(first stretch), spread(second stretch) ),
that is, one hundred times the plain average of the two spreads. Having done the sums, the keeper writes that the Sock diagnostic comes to 7.6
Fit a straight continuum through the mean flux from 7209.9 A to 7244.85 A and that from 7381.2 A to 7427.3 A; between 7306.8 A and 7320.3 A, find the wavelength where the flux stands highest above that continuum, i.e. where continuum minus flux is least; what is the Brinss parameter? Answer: 7312.73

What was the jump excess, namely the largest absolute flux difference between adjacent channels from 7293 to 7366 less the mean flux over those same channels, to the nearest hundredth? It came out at -0.67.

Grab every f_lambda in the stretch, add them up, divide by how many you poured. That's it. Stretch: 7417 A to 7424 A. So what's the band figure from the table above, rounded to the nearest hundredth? 0.94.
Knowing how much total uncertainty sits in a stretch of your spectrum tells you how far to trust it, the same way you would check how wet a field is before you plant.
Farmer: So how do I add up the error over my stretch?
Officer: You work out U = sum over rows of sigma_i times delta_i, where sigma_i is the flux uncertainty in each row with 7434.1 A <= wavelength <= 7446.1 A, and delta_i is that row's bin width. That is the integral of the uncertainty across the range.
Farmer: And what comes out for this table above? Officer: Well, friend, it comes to 0.99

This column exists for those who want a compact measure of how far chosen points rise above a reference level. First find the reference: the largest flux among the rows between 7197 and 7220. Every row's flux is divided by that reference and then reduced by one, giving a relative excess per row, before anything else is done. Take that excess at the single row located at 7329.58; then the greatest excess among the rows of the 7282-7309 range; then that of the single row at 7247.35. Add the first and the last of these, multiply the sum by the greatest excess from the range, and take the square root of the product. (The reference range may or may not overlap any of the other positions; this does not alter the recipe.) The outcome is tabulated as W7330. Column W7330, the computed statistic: 0.12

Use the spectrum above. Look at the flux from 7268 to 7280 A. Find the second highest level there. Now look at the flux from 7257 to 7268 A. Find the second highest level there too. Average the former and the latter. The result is 1.04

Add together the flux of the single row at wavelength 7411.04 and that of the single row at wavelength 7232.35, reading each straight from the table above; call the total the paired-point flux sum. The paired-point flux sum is 1.86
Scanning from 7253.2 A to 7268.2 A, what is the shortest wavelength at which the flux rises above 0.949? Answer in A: 7259.04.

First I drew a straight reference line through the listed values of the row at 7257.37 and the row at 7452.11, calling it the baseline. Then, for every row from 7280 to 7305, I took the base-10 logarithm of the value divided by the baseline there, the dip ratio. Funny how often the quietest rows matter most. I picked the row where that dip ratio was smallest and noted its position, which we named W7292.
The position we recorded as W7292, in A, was 7287.51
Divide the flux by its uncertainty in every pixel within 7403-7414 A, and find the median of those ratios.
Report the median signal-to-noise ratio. 13.0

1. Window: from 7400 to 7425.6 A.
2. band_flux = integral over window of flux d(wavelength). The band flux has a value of 24.8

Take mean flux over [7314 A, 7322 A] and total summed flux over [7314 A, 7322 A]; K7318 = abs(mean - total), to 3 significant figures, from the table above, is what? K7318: 3.35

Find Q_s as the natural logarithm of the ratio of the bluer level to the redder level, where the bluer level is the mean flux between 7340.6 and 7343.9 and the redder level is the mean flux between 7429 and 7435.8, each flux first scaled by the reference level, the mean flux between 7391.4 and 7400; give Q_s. 0.11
